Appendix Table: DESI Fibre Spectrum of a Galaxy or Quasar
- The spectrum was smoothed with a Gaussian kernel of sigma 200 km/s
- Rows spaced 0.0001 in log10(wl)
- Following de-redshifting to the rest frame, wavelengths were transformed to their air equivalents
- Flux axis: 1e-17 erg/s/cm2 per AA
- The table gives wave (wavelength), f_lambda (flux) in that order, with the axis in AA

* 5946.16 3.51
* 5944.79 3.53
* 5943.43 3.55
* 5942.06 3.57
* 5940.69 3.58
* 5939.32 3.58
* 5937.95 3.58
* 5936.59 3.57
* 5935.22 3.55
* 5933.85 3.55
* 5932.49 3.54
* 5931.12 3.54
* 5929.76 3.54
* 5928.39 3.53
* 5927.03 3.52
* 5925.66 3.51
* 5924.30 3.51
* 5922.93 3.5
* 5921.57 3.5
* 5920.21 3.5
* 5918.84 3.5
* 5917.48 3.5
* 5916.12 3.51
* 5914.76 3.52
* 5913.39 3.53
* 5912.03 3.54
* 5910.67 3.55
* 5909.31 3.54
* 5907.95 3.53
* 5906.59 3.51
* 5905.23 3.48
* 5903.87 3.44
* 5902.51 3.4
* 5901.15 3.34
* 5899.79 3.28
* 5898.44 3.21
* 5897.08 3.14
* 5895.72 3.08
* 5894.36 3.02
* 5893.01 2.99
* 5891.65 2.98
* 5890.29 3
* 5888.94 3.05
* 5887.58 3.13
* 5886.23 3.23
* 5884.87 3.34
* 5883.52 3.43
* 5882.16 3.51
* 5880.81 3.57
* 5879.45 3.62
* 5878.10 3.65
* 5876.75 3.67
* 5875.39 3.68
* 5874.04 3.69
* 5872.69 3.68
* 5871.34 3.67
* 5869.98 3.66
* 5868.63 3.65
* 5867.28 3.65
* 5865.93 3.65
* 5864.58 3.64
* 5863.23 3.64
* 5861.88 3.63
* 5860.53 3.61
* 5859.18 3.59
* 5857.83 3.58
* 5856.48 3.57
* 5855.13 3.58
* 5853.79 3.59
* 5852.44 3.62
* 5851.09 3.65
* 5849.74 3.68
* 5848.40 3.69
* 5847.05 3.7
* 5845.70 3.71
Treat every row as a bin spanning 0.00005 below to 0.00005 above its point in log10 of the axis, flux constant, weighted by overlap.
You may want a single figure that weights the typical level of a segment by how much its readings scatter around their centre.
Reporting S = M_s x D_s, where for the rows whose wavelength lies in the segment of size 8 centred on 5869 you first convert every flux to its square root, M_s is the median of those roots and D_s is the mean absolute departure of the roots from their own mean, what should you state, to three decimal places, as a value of 0.005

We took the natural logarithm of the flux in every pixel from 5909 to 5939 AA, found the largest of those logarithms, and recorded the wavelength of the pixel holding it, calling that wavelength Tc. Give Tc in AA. 5937.95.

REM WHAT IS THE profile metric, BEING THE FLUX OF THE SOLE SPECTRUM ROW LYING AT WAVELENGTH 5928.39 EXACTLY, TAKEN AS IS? 3.53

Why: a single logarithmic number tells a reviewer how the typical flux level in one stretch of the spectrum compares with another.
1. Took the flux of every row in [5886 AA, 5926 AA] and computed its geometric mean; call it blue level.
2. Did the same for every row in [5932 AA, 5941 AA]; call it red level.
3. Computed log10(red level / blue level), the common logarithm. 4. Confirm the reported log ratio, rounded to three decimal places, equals 0.028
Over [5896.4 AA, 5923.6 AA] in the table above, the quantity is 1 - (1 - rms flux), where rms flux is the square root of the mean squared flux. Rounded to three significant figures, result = 3.45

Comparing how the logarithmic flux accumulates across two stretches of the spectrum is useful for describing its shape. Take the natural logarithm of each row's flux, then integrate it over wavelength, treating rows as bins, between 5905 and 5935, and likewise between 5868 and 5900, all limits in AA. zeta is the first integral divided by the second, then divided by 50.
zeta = 0.019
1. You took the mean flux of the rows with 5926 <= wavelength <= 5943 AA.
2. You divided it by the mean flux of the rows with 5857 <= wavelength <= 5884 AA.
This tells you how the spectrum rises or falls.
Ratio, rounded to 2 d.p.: 0.98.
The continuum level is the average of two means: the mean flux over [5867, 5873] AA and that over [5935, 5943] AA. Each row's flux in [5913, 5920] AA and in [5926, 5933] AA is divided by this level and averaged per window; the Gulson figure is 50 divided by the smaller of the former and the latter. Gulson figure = 51.5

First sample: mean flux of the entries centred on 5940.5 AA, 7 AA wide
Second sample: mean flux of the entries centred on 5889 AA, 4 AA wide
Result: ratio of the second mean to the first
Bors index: 0.86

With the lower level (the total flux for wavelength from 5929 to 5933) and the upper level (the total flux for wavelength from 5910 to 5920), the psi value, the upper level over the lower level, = 2.3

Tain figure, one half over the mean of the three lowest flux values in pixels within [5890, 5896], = 0.167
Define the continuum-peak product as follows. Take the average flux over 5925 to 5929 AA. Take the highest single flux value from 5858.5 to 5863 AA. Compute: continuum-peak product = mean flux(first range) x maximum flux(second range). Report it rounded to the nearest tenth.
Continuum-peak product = 12.8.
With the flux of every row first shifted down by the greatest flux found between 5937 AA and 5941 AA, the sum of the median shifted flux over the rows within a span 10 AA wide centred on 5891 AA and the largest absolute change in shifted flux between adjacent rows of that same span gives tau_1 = -0.445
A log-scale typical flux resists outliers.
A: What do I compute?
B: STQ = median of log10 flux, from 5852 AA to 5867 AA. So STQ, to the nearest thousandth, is 0.558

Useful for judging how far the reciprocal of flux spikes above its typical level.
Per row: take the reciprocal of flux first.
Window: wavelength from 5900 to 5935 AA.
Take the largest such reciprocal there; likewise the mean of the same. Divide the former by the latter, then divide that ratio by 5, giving 0.210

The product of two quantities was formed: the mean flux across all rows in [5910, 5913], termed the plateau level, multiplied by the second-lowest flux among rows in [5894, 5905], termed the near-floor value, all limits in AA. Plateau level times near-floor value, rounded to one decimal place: 10.9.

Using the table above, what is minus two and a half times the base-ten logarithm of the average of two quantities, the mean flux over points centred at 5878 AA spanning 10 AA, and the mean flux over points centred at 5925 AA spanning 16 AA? -1.382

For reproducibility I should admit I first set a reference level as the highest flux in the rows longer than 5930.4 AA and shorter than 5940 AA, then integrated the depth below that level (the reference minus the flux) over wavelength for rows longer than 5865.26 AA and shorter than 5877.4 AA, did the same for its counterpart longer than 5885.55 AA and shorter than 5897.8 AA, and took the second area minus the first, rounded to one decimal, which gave 7.3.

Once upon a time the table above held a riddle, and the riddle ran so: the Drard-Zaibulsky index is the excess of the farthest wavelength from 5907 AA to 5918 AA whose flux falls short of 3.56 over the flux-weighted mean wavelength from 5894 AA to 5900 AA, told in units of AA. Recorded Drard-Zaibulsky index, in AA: 20.3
